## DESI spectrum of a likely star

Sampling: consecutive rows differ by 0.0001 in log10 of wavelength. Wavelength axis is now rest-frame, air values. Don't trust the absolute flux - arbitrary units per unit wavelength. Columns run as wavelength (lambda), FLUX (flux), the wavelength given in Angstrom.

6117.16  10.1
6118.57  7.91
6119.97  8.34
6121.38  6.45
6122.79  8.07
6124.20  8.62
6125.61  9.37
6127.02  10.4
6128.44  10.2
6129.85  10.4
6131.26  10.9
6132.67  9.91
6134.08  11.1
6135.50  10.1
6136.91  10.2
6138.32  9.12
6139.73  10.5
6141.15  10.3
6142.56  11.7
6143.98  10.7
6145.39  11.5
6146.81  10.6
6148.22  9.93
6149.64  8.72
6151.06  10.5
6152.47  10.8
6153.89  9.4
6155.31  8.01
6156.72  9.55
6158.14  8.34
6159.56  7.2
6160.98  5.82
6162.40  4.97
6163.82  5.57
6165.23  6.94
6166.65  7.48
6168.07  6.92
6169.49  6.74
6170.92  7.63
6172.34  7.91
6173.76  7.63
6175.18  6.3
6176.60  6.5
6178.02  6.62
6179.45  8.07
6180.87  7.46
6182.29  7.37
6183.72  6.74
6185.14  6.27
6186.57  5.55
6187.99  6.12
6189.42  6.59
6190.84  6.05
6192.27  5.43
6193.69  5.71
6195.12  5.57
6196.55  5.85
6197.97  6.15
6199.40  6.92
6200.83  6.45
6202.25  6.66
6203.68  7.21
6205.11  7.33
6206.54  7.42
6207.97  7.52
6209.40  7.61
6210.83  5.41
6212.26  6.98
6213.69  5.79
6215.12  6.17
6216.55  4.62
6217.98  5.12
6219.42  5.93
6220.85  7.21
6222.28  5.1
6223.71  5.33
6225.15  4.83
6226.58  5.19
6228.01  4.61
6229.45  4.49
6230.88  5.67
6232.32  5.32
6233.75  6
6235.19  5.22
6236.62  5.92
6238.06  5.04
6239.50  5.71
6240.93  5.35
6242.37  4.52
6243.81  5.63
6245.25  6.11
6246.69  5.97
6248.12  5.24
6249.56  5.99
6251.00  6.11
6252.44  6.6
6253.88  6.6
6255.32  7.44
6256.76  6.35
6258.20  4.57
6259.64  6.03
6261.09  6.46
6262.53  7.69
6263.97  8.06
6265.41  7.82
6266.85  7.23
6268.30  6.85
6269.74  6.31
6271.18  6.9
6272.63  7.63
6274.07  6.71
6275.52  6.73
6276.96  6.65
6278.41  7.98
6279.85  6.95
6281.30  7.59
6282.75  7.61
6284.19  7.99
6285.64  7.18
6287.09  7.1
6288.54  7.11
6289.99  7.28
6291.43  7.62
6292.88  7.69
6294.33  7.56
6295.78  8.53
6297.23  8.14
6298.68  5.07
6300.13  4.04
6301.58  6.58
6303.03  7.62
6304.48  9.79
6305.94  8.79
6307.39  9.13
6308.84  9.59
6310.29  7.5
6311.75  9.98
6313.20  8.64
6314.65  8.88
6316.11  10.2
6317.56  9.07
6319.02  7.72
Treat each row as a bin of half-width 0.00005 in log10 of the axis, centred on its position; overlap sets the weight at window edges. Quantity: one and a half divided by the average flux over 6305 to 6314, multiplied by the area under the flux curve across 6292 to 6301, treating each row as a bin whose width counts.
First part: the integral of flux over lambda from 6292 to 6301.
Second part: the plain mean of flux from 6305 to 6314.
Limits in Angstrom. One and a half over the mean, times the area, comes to 10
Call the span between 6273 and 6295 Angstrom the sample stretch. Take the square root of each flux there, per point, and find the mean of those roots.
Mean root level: 2.7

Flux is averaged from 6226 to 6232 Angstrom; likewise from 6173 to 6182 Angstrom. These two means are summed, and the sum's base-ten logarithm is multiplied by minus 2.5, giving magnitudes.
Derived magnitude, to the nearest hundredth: -2.71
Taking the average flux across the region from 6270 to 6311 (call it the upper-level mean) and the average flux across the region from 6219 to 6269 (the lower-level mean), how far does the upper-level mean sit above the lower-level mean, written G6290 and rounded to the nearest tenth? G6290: 1.5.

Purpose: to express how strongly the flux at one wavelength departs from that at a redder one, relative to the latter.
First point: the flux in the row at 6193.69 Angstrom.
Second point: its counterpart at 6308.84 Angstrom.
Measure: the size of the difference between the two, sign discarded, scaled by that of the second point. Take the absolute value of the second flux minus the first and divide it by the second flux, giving 0.40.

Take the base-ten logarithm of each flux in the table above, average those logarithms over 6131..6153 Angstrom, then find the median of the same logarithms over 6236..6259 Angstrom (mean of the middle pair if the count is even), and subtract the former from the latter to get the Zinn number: -0.24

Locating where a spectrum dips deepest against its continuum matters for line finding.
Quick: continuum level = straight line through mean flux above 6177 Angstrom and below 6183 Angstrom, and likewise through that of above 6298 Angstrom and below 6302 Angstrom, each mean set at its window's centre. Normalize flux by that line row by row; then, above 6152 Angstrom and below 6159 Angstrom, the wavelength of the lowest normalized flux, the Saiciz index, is 6155.31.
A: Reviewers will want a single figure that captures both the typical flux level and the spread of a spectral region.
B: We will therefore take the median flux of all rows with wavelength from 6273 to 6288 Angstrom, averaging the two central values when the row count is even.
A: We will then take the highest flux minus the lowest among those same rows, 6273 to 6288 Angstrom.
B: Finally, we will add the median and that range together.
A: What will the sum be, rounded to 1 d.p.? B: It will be 8.5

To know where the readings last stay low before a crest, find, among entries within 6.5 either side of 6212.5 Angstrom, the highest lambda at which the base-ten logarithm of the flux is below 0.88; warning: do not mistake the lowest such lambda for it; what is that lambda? 6217.98 Angstrom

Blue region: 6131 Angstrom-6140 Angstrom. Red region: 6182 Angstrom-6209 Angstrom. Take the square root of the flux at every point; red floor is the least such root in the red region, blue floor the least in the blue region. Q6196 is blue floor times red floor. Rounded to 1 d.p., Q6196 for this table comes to 7.0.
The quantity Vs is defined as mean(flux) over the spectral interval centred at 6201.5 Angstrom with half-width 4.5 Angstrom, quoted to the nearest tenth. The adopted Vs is 6.8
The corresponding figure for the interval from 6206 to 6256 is 5.8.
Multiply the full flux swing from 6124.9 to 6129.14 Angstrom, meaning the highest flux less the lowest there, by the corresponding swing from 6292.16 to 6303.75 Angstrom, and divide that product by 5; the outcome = 0.9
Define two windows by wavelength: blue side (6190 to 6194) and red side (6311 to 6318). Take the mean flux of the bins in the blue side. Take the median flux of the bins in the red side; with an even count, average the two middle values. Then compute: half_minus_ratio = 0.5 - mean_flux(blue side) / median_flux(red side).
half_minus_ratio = -0.1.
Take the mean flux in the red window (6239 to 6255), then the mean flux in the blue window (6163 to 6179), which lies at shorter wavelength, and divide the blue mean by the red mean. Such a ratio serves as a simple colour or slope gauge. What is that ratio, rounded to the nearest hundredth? 1.19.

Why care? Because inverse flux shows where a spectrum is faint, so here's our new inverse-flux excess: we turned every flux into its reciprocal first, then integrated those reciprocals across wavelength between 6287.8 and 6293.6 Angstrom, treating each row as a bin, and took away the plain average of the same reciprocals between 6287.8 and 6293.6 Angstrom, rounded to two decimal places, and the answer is 0.65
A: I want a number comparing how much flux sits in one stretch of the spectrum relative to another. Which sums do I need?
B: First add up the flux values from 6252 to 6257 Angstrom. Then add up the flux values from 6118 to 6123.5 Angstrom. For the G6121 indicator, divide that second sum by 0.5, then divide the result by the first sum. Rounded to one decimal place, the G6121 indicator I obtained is 2.3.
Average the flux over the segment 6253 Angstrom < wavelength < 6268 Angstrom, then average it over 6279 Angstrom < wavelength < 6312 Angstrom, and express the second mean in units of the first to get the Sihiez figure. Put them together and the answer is 1.1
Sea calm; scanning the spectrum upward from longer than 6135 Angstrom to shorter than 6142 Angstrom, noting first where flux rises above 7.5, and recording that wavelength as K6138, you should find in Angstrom 6135.50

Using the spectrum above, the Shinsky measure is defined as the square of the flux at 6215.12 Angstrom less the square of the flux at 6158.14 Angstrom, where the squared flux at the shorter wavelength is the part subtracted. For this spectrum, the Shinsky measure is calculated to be -31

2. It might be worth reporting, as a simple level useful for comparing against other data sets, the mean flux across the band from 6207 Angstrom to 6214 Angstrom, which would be 6.7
